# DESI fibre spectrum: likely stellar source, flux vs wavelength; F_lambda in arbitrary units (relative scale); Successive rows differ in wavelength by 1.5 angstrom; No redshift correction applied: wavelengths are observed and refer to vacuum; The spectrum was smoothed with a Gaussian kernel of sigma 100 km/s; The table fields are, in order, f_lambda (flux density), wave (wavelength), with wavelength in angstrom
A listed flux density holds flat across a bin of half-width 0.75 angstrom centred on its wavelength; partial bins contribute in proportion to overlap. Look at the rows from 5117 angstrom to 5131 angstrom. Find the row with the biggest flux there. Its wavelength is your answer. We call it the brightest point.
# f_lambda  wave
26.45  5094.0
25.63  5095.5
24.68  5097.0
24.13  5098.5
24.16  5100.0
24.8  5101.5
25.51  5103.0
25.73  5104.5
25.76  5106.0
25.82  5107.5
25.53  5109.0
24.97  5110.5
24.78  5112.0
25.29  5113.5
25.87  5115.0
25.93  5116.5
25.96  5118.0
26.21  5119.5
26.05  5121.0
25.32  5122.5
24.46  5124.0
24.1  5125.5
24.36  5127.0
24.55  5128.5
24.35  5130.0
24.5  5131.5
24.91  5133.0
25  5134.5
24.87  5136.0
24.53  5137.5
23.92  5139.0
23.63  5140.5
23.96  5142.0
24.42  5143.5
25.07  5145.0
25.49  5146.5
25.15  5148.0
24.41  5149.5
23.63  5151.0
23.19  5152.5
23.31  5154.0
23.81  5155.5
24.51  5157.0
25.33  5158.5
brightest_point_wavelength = 5119.5 angstrom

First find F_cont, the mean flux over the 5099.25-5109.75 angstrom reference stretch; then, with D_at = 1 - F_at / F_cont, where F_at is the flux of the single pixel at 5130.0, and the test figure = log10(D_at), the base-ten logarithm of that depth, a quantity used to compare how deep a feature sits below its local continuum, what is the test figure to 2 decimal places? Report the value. -1.41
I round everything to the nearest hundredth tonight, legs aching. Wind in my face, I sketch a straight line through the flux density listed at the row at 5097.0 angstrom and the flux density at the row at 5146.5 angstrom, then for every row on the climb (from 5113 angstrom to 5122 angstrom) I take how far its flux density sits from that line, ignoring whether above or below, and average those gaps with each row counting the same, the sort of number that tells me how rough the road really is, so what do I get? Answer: 0.87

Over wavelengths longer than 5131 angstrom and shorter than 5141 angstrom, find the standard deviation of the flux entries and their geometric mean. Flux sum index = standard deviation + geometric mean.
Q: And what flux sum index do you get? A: 25.0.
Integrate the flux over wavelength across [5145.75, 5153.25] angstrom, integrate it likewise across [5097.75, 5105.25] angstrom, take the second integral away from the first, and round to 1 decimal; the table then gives -3.7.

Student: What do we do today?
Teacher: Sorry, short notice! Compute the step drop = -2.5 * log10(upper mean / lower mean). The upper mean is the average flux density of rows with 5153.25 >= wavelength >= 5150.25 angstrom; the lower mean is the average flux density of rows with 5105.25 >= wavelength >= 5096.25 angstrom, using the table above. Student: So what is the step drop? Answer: 0.064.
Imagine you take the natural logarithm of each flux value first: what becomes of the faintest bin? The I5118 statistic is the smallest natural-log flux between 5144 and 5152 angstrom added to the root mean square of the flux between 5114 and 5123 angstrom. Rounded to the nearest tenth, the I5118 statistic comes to 29.1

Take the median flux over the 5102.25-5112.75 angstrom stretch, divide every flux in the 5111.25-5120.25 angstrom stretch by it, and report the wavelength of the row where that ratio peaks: 5119.5 angstrom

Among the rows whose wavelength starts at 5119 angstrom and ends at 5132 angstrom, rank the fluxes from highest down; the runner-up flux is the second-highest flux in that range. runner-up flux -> 26.05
